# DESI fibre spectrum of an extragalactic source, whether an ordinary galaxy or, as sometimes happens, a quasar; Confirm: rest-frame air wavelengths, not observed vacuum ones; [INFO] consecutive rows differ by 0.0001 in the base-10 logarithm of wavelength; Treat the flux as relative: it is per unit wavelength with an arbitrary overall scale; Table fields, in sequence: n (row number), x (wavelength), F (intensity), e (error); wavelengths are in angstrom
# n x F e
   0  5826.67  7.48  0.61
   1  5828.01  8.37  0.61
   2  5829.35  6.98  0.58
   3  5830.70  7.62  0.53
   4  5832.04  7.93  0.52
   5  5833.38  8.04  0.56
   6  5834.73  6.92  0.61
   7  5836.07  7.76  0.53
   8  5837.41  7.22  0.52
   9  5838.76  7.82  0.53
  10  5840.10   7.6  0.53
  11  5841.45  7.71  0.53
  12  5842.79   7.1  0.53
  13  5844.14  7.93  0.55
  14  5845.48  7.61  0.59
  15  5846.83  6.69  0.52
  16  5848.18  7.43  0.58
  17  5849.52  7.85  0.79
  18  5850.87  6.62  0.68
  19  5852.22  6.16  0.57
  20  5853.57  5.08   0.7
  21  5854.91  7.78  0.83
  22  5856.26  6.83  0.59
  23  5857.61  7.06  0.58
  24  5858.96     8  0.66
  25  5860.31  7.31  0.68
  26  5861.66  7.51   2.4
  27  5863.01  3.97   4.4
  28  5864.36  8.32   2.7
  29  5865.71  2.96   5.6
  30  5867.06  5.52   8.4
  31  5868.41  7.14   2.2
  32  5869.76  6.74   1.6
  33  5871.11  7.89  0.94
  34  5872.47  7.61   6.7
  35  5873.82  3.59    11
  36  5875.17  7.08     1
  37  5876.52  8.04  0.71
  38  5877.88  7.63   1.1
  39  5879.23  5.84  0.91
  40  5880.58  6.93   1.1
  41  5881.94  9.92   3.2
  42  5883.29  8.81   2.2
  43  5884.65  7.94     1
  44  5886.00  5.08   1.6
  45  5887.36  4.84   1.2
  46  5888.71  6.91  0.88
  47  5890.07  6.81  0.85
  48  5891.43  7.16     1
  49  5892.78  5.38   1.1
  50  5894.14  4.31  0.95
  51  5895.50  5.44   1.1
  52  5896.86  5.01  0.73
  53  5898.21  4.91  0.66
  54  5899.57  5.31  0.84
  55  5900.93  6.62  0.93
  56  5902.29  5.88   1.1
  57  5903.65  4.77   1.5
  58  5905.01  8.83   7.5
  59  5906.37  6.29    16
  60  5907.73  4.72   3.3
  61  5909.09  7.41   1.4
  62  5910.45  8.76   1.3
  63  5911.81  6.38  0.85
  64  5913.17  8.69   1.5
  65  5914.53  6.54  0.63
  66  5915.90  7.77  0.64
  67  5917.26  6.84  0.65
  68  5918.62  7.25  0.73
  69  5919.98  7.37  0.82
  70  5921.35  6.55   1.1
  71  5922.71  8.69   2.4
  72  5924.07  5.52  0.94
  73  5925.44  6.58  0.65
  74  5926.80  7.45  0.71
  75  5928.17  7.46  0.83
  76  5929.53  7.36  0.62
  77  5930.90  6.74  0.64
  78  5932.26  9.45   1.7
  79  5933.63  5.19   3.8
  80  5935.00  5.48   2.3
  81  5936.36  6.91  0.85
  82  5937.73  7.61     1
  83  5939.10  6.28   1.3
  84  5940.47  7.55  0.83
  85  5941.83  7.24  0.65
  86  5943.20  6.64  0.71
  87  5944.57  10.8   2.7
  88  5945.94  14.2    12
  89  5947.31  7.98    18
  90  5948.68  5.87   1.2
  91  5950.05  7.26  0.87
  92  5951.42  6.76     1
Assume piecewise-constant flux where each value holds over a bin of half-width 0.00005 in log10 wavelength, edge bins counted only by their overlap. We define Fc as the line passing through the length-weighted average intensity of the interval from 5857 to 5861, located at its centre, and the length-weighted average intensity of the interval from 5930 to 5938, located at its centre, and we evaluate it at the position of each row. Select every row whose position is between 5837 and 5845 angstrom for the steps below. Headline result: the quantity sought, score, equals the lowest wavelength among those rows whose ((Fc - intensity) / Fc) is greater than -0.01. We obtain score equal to 5837.41 angstrom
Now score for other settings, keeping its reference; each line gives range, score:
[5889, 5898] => 5890.07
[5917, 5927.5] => 5917.26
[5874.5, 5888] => 5875.17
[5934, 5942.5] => 5935.00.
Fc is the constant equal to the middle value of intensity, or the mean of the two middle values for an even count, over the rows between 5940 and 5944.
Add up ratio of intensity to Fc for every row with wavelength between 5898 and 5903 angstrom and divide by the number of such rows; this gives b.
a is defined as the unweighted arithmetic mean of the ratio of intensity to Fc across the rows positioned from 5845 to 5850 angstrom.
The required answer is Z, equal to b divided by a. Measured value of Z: 0.8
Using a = 1.02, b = 0.78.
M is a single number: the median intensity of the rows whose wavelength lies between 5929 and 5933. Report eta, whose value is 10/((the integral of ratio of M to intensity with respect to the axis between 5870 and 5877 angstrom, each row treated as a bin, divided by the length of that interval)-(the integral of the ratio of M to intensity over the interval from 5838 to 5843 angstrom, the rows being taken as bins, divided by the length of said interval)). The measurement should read 47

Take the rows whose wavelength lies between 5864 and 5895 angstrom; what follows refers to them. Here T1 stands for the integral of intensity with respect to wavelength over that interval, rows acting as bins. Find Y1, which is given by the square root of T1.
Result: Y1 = 14.3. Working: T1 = 205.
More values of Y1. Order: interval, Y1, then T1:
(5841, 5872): 14.6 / 212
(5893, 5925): 14.4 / 208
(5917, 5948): 15.3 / 234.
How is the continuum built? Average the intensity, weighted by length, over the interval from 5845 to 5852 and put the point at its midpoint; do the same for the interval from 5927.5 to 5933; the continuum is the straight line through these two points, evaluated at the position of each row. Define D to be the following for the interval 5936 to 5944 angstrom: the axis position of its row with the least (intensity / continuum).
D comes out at 5939.10 angstrom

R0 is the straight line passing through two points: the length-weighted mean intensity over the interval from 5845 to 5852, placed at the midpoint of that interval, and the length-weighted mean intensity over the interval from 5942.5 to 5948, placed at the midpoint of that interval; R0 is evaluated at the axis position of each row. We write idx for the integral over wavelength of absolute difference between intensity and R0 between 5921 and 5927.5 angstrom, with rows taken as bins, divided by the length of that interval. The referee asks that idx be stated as 2.31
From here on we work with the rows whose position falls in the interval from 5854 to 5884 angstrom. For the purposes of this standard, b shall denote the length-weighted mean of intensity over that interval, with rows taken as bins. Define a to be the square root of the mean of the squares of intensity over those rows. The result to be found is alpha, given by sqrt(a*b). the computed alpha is 7.0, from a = 7.1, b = 6.9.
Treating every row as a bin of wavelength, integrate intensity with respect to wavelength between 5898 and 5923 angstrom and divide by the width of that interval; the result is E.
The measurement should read 6.83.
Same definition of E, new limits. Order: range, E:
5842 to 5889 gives 6.85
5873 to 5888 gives 6.90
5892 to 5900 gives 5.08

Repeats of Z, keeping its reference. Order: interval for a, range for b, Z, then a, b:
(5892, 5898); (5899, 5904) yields 1.1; 0.70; 0.78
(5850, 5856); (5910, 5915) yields 1.2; 0.89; 1.05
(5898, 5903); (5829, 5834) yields 1.3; 0.78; 1.06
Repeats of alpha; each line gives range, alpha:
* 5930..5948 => 8.0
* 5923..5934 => 7.1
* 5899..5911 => 6.6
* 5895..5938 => 6.8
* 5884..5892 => 6.5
